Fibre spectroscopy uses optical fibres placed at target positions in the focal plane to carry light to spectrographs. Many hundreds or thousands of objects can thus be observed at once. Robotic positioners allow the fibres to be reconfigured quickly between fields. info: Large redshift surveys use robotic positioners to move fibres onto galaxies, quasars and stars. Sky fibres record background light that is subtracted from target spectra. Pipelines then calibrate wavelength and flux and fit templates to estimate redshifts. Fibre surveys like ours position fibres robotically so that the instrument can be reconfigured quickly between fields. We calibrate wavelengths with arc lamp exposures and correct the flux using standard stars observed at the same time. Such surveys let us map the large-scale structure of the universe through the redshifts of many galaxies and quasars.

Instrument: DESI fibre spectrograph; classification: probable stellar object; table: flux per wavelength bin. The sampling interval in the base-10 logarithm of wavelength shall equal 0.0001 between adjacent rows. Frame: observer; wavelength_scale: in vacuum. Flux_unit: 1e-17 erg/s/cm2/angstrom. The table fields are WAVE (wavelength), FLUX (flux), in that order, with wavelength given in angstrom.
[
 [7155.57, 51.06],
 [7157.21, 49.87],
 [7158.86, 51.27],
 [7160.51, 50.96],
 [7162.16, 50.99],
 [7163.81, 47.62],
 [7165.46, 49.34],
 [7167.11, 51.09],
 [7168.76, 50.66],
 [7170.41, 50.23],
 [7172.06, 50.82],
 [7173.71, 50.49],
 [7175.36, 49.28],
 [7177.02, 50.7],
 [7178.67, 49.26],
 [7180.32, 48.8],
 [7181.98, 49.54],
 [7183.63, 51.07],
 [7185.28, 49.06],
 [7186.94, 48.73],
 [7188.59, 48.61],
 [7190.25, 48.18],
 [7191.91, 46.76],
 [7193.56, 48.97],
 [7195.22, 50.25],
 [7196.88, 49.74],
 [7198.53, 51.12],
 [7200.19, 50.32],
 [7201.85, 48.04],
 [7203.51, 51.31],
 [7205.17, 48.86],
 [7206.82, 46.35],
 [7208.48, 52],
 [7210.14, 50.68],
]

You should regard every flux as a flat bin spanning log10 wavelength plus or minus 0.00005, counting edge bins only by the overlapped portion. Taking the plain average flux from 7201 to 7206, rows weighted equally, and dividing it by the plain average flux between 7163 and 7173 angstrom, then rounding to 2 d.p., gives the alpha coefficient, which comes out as 0.99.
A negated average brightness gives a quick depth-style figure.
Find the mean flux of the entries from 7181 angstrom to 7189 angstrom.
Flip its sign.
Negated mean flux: -49.4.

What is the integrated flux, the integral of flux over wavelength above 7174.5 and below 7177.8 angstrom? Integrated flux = 165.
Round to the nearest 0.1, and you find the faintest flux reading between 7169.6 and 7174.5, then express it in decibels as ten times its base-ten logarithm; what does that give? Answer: 17.0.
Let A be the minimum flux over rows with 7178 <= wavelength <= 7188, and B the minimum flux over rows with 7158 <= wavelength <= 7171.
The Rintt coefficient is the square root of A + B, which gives 9.82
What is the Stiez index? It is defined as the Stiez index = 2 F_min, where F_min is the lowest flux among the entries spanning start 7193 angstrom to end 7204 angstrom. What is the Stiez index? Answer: 96.1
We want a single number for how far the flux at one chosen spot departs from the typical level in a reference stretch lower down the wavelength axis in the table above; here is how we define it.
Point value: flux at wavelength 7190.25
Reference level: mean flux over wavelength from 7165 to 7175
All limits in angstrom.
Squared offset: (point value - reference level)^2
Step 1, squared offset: 5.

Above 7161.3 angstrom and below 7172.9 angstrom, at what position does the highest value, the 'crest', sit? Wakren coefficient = 7167.11 angstrom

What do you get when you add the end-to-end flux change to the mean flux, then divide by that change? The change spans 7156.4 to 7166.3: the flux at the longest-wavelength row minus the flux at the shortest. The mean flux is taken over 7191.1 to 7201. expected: -92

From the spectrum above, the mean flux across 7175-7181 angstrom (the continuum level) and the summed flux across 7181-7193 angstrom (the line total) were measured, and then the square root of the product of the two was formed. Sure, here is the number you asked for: 130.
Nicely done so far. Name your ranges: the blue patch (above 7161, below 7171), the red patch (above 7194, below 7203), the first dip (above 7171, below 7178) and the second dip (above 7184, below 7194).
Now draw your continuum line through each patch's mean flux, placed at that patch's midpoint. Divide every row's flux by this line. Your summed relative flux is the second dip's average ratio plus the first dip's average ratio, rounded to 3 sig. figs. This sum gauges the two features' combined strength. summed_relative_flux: 1.98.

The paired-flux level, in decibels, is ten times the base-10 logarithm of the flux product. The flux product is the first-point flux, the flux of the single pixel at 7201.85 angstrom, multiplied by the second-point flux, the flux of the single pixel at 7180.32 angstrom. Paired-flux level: 33.7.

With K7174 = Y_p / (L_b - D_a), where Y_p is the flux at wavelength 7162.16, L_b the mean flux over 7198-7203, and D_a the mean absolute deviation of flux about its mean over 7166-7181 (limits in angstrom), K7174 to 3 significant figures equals 1.04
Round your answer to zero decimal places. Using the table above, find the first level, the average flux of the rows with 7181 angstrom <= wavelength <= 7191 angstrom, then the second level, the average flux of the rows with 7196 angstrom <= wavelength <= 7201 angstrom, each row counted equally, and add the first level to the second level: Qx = 100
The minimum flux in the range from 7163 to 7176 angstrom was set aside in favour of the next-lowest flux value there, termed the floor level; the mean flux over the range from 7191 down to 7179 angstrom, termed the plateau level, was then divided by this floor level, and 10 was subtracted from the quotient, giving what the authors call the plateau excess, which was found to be -9.00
